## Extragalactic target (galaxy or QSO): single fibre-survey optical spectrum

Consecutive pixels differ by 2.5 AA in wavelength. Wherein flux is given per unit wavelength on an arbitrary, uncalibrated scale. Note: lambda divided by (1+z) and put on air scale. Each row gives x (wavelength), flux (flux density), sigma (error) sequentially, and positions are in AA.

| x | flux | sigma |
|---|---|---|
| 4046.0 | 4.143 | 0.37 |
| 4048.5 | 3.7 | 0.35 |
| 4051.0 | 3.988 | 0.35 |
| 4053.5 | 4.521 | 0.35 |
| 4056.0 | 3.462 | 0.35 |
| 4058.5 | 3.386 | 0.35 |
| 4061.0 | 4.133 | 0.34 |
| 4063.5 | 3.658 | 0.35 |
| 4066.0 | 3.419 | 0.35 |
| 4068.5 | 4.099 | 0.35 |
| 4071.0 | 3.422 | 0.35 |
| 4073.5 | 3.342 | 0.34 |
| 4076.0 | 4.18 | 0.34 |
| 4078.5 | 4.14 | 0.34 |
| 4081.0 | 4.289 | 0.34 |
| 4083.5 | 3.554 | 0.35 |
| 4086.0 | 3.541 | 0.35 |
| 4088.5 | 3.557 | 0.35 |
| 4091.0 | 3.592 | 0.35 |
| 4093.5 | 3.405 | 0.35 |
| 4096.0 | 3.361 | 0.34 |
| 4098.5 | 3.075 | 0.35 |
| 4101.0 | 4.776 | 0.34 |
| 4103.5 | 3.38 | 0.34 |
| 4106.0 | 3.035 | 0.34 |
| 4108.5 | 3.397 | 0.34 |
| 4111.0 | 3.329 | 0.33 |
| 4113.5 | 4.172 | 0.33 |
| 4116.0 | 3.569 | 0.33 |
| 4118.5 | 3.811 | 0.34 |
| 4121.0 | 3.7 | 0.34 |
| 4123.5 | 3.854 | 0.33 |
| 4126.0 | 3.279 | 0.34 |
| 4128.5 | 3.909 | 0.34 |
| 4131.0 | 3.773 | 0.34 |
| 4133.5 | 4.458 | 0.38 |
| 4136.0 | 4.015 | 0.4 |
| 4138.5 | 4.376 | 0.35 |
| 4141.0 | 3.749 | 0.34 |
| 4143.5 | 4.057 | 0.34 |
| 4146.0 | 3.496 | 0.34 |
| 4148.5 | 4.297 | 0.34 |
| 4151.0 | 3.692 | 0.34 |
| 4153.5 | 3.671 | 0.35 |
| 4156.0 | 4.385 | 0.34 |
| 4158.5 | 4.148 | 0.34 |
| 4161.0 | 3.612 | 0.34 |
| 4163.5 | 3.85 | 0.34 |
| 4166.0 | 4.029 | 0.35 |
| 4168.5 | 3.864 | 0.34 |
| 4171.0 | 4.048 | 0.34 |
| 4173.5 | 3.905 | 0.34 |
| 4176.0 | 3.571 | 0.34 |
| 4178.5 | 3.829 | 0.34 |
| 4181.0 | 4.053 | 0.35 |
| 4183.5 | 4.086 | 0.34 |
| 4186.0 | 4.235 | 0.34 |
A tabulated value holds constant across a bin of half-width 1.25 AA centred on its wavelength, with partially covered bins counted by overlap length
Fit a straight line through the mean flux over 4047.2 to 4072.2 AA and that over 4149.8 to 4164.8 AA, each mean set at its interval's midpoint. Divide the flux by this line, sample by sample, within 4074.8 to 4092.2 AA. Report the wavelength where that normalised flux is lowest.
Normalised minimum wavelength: 4086.0 AA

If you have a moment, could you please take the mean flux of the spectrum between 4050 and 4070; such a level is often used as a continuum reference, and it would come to 3.83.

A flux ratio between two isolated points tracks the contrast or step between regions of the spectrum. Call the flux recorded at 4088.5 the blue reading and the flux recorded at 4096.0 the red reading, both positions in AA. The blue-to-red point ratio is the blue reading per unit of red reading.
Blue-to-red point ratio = 1.06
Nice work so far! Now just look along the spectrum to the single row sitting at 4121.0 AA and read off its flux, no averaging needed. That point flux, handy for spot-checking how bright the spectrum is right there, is 3.7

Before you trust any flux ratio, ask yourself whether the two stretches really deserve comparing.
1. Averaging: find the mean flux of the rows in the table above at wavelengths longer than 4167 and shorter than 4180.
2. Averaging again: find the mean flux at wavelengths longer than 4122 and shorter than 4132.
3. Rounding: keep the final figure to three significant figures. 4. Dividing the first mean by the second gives 1.04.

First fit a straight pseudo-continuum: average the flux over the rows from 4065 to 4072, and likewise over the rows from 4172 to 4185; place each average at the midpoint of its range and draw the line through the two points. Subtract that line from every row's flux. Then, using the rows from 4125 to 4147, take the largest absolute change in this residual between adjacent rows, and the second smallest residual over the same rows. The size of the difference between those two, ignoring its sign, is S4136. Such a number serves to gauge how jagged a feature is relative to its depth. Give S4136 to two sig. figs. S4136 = 1.0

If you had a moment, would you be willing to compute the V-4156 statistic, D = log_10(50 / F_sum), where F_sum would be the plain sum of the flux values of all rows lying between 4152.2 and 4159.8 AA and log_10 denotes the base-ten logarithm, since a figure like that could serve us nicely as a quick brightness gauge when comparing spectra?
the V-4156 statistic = 0.612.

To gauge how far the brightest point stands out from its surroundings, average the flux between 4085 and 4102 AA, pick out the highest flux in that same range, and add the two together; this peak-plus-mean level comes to 8.4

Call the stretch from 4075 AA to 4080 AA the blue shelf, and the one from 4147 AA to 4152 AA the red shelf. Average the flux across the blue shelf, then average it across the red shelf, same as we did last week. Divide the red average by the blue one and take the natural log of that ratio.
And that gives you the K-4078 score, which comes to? -0.04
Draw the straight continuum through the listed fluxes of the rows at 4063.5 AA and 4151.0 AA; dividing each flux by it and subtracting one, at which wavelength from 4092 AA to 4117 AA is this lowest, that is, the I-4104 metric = 4106.0 AA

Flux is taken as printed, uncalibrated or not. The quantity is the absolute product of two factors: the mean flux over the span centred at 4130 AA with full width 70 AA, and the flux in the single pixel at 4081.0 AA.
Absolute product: 16.3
